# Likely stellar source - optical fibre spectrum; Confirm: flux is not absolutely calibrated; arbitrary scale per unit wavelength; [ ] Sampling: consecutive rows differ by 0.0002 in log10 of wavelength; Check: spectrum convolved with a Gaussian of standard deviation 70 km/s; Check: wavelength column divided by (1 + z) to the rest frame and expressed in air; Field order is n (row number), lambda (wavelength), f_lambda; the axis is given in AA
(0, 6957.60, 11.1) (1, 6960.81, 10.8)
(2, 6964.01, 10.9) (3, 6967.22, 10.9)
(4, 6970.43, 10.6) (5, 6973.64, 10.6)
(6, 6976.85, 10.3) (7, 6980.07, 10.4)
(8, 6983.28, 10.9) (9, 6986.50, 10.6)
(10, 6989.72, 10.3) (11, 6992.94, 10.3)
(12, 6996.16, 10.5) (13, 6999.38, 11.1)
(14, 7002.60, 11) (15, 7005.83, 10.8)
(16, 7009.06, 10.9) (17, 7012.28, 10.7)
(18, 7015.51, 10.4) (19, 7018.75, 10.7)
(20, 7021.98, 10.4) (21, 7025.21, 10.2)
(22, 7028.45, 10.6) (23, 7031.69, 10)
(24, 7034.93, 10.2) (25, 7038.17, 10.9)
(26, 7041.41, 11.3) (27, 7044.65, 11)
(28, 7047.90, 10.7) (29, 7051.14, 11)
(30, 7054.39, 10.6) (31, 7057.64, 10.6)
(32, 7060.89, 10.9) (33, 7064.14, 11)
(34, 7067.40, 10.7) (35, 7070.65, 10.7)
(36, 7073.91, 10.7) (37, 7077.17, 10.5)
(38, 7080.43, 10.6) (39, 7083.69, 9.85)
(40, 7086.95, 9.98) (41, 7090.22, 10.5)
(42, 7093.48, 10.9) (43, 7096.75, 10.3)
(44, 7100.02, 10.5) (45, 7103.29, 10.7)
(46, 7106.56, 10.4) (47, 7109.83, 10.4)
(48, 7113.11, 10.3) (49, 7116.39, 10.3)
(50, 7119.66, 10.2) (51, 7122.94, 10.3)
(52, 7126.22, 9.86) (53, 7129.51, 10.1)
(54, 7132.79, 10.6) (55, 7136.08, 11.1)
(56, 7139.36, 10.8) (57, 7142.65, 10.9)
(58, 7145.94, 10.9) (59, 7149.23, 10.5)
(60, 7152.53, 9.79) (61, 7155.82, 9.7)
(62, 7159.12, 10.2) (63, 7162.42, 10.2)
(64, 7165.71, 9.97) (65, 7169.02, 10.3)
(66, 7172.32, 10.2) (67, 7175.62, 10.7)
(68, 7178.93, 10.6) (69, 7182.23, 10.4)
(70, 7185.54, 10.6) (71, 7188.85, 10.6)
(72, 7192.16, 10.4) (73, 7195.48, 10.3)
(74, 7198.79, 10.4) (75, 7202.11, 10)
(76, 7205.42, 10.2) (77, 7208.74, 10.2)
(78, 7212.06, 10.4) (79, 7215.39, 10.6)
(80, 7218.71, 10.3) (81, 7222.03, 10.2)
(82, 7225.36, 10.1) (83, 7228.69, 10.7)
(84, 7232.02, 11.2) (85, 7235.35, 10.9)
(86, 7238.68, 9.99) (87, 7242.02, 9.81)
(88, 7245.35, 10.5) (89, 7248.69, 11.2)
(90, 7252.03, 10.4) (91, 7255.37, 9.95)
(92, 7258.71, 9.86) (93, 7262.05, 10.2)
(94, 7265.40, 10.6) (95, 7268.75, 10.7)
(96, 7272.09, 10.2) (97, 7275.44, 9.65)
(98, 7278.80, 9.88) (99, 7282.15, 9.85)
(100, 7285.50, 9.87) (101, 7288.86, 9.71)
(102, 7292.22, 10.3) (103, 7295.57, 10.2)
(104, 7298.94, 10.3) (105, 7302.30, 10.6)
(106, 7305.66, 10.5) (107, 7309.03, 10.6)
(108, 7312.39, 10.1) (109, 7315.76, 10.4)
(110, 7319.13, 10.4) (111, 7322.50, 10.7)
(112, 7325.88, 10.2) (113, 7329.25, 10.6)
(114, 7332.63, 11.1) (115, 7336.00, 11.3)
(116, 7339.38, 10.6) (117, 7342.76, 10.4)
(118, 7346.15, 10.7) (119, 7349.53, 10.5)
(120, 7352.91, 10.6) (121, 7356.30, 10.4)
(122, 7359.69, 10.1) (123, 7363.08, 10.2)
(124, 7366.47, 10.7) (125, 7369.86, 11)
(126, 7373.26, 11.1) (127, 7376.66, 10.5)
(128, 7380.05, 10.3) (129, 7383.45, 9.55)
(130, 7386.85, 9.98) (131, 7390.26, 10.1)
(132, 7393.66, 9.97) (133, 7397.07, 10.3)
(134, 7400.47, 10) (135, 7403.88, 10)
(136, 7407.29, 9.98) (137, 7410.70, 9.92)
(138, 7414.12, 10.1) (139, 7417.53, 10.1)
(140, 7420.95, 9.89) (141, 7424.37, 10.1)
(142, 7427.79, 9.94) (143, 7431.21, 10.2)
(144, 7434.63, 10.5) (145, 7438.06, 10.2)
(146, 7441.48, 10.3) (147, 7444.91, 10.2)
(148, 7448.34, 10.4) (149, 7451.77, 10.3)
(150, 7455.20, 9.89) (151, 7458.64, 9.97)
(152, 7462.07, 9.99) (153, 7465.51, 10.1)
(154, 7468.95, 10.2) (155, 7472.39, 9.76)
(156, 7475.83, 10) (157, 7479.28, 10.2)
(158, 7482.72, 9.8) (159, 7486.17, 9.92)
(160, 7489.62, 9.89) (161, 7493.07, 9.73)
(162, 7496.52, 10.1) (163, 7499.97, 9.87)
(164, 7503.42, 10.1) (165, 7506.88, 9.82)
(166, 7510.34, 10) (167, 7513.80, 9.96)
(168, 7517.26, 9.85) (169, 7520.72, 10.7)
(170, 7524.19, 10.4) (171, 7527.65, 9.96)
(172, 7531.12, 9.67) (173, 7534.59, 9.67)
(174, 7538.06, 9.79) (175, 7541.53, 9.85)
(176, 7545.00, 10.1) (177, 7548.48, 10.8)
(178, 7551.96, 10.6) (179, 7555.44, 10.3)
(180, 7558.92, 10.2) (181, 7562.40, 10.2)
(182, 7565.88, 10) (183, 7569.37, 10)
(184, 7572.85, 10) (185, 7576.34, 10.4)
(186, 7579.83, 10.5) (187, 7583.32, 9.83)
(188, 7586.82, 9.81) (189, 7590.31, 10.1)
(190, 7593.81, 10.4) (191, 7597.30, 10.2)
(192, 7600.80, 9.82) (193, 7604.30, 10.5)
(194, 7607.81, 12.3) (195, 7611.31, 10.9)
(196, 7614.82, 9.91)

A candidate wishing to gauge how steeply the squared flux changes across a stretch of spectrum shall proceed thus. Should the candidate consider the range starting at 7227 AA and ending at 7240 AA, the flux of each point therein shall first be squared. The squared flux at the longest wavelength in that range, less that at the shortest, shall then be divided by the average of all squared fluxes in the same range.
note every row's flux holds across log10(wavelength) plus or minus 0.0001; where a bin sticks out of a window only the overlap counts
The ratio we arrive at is -0.13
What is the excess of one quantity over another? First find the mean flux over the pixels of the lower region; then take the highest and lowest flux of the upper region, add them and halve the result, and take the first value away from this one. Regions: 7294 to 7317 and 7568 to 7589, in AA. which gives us -0.23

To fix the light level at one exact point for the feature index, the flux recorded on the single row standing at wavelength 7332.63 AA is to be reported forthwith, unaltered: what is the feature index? 11.1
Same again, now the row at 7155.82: 9.7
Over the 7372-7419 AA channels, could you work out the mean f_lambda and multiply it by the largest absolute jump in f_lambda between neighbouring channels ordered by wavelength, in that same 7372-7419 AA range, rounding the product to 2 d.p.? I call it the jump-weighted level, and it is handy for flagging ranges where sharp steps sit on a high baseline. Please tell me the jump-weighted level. 7.60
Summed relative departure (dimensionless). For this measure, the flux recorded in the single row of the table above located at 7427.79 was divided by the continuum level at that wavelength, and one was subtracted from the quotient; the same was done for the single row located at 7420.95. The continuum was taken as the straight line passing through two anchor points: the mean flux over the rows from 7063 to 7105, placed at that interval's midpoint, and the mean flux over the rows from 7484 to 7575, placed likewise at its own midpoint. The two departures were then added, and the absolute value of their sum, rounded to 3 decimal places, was 0.050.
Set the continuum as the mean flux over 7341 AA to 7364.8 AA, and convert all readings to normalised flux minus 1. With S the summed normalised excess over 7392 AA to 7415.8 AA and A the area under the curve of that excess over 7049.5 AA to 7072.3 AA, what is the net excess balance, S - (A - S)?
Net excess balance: -1.3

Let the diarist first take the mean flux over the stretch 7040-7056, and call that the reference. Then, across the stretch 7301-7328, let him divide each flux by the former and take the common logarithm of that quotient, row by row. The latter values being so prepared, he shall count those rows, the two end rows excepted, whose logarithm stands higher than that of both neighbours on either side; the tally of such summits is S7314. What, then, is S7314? 2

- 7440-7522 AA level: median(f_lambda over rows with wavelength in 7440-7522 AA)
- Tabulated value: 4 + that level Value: 14.0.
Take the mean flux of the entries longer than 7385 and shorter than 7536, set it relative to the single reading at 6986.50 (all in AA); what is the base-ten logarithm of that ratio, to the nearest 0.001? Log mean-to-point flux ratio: -0.023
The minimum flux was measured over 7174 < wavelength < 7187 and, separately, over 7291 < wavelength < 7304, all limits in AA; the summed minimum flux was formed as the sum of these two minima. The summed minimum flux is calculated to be 20.6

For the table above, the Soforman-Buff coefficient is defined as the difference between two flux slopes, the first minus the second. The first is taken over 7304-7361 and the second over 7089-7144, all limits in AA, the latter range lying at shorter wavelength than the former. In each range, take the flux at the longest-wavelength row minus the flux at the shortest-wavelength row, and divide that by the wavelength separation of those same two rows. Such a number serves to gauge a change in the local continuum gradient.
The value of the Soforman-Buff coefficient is -0.015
